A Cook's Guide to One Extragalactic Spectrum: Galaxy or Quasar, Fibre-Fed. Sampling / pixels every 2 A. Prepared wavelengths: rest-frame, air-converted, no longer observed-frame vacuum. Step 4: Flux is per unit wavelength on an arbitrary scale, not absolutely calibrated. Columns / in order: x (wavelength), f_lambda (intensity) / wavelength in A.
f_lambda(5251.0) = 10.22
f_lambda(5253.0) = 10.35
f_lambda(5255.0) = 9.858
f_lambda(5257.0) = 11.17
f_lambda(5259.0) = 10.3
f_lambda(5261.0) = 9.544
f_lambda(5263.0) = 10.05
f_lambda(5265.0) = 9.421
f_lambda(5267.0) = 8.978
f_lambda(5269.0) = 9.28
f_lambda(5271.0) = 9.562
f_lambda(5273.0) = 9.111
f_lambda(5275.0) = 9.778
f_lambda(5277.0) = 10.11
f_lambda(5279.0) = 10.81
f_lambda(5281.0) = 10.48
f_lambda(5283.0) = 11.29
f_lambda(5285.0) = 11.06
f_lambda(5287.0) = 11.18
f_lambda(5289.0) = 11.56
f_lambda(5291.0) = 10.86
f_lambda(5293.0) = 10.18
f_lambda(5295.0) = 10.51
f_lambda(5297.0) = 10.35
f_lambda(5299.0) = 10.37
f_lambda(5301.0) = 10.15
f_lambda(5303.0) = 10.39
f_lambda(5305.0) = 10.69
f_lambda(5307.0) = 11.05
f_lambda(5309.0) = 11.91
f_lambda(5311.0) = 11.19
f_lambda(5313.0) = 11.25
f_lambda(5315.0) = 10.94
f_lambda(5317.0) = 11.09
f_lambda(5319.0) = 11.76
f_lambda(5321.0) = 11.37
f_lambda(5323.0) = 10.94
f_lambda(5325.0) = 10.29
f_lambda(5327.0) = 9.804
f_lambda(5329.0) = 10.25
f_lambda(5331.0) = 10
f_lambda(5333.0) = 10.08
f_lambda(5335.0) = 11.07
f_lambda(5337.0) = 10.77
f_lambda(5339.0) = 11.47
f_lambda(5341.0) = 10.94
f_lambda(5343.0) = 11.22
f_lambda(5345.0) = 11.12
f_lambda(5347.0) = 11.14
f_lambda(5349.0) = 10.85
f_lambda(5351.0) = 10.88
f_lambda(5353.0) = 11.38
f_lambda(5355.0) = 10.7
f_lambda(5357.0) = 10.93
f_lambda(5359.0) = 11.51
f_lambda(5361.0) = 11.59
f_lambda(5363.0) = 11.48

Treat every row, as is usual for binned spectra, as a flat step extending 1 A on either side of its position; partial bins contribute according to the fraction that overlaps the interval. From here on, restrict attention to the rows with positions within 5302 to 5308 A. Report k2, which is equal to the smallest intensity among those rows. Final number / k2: 10.39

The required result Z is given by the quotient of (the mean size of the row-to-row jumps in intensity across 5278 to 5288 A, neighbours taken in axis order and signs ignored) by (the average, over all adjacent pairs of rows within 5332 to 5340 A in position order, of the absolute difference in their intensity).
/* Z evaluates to 0.6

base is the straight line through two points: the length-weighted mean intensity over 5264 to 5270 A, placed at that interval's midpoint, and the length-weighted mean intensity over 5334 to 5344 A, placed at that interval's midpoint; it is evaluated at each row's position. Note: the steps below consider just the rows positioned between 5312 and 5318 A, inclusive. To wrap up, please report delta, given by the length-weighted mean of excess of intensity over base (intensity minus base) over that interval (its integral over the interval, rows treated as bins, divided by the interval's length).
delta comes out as 0.6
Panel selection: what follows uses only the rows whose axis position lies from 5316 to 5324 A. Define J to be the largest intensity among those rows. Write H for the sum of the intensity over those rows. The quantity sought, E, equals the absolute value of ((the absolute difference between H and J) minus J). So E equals 22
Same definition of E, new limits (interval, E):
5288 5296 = 20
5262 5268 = 8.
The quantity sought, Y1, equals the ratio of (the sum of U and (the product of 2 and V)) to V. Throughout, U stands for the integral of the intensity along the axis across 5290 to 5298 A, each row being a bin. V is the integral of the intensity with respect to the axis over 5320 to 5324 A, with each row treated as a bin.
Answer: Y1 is 3.9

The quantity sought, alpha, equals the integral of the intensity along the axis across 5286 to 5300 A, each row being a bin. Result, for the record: 150.0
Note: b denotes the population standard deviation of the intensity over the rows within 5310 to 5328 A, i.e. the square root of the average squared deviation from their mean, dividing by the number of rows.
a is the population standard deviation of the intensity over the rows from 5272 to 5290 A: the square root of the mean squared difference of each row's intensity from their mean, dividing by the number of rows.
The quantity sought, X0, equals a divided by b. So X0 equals 1.4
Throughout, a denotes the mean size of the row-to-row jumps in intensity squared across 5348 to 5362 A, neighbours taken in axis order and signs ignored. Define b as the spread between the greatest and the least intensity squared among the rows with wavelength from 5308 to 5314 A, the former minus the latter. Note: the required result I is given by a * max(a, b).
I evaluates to 129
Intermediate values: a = 7.8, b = 17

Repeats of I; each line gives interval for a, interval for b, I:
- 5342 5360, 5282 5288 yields 45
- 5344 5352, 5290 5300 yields 36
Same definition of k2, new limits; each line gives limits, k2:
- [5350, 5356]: 10.7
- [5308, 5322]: 10.94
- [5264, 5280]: 8.978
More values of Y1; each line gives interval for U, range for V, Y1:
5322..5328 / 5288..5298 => 2.6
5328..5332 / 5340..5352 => 2.3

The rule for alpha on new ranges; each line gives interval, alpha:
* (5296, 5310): 149.8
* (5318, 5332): 148.8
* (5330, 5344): 151.1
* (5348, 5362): 155.7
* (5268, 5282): 138.3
